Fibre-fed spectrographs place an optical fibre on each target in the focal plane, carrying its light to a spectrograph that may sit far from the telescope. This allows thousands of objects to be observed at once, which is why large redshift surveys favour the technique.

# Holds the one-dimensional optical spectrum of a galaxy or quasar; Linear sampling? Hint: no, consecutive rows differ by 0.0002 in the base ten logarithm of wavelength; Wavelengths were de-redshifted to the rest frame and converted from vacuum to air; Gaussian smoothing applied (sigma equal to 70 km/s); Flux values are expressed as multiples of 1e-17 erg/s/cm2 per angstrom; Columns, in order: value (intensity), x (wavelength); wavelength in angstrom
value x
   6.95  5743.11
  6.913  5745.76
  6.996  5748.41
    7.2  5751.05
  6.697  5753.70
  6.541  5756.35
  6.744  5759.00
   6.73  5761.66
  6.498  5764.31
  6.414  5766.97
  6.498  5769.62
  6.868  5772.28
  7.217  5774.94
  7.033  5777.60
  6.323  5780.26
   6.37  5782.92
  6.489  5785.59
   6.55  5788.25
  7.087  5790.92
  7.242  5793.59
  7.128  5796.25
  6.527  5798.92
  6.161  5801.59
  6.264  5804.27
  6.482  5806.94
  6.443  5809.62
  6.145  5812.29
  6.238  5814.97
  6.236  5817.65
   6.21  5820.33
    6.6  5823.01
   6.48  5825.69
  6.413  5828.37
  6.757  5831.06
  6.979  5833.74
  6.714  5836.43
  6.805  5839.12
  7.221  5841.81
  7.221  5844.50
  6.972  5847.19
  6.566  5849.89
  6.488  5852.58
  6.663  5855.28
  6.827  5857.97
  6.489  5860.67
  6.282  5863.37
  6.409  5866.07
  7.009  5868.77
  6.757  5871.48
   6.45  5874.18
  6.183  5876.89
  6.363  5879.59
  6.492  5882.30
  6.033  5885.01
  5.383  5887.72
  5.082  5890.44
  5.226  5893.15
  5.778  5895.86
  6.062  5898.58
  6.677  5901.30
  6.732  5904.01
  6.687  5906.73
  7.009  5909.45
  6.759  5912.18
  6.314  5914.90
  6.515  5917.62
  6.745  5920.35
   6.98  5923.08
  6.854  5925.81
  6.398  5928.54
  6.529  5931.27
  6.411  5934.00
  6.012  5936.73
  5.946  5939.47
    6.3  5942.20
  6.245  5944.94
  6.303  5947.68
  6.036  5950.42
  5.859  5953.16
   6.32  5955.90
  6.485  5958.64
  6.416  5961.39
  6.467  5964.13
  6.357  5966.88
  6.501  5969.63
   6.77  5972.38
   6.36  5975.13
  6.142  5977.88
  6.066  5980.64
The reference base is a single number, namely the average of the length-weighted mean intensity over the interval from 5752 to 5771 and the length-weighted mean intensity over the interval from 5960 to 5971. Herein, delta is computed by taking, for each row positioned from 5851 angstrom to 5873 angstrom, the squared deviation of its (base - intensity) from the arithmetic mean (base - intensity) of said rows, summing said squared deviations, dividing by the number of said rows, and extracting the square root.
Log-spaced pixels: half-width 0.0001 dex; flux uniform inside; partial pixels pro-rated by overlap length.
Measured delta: 0.23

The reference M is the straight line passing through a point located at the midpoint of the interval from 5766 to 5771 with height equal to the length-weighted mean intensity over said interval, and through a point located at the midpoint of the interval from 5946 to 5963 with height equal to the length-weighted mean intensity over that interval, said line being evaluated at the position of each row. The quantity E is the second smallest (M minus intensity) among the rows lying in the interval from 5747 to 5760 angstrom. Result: -0.5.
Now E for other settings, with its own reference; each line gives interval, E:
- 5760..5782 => -0.6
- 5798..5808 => -0.1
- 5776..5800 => -0.7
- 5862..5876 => -0.4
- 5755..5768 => -0.3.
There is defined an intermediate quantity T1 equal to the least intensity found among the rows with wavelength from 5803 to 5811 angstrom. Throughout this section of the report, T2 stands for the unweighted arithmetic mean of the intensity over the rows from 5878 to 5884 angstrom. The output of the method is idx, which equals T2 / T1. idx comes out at 1.03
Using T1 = 6.264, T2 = 6.43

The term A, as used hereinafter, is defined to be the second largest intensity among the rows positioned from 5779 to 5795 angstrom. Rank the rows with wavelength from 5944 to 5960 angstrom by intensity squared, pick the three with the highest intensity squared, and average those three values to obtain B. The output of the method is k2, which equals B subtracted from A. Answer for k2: -33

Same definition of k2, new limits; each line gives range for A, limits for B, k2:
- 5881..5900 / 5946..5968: -36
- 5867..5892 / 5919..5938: -40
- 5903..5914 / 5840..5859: -44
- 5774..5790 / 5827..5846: -44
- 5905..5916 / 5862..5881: -39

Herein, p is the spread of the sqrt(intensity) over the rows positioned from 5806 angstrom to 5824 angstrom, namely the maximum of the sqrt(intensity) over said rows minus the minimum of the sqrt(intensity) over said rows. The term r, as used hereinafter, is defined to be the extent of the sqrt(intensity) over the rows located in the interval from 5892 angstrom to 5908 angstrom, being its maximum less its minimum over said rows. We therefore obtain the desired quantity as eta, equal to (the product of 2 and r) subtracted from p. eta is -0.53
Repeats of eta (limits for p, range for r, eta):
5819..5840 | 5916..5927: -0.03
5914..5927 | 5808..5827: -0.05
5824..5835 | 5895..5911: -0.38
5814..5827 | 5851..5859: -0.05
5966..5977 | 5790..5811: -0.34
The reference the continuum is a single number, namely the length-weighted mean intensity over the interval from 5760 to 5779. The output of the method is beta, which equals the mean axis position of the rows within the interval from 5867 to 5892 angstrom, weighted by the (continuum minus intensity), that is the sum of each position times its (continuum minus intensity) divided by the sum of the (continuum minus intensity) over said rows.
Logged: 5886.3 angstrom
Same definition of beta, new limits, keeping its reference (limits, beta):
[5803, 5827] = 5814.4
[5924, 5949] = 5939.4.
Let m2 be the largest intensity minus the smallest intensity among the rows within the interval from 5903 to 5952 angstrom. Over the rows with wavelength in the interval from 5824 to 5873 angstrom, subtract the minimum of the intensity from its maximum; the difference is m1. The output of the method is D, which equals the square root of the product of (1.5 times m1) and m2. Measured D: 1.2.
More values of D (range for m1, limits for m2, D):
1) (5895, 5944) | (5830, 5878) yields 1.4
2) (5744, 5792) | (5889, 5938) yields 1.6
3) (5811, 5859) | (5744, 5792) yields 1.2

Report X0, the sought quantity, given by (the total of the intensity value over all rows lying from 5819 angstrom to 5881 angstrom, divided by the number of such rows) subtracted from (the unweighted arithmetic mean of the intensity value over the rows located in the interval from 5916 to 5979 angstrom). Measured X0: -0.26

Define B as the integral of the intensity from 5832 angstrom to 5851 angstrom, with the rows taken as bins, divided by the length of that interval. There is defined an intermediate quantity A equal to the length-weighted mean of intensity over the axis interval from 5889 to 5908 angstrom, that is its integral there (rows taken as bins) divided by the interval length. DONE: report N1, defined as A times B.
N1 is 41.8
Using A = 6.03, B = 6.9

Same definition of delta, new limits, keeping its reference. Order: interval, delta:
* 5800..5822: 0.12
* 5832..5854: 0.26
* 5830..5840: 0.10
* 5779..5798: 0.37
